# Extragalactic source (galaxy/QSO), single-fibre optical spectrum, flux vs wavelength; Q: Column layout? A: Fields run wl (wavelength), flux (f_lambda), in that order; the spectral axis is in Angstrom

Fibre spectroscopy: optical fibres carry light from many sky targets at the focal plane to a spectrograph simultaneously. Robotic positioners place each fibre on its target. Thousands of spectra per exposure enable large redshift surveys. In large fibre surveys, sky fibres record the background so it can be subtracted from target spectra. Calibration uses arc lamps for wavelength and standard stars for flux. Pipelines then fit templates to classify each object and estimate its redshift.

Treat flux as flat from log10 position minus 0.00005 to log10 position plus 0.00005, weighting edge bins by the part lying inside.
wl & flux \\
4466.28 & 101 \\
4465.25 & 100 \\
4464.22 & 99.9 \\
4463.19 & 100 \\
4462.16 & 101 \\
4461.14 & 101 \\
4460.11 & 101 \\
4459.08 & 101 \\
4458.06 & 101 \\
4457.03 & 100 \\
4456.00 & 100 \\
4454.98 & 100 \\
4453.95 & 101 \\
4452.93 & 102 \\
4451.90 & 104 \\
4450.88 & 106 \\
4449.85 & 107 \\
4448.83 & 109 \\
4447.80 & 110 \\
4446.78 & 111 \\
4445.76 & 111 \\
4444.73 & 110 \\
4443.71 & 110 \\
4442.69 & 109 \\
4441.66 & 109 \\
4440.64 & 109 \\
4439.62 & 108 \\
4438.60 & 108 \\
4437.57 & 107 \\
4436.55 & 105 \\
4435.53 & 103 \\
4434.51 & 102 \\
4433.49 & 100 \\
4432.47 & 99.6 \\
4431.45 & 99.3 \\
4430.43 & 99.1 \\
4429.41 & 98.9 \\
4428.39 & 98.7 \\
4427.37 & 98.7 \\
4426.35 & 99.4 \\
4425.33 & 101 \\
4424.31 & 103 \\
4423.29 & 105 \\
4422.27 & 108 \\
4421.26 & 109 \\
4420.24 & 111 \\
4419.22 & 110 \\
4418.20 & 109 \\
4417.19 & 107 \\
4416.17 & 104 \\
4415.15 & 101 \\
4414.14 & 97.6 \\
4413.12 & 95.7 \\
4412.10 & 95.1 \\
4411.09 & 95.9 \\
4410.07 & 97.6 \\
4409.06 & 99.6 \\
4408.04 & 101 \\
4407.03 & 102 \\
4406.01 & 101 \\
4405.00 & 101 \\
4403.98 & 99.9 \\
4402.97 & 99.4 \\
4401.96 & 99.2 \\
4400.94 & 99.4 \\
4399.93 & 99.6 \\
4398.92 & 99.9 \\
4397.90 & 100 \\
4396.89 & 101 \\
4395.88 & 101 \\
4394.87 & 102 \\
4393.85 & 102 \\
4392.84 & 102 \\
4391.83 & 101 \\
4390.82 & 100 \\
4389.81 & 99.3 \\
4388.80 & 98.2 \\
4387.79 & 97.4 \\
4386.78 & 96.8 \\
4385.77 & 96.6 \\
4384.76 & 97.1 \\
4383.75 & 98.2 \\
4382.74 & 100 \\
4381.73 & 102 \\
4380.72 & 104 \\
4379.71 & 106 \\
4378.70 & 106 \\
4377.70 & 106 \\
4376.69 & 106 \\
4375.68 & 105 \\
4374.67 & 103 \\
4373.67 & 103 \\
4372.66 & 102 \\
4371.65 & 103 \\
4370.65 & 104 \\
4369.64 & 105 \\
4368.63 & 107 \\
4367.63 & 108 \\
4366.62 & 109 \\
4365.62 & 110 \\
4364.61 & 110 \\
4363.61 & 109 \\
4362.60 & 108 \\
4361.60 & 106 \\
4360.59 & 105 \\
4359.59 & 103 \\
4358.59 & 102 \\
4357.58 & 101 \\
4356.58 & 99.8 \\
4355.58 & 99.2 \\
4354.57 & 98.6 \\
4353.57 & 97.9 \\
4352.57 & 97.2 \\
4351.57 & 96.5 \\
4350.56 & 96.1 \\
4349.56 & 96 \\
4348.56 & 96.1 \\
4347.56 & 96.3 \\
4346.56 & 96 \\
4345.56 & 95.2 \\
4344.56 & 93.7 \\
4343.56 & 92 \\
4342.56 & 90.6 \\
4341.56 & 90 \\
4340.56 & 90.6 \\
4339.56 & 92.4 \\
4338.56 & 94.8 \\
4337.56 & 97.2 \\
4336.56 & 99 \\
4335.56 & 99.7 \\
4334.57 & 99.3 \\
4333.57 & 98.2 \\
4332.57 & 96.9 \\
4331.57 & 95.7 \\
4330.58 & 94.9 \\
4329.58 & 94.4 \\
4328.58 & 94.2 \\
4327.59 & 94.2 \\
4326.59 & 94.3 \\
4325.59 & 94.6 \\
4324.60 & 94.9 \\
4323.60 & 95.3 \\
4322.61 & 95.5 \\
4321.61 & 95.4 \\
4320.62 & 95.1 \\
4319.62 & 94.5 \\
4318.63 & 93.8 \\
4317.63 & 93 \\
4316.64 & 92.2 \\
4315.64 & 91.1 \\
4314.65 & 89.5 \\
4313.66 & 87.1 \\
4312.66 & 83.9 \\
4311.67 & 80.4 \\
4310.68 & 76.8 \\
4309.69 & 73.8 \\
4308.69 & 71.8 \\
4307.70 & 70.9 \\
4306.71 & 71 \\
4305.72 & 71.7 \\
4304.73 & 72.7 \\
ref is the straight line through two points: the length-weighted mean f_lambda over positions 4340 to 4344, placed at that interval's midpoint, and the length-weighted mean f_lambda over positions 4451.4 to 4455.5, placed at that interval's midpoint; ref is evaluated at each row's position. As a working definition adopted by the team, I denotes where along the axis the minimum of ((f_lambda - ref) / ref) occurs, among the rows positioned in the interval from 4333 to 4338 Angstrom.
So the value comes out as 4337.56 Angstrom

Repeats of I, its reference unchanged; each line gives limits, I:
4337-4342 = 4341.56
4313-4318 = 4313.66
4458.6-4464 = 4463.19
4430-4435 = 4430.43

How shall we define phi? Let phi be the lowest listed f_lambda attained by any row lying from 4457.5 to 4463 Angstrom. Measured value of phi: 101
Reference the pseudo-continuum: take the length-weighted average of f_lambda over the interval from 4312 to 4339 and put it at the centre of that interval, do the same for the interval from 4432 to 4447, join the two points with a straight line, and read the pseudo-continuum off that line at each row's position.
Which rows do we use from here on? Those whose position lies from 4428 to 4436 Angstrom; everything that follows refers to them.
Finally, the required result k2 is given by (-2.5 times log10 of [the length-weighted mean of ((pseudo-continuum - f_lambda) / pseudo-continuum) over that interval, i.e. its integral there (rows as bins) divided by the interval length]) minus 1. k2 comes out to 2.1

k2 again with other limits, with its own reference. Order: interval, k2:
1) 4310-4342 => 3.6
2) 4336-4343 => 3.1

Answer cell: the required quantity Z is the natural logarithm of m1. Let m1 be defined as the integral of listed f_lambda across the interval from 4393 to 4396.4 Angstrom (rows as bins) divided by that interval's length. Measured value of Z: 4.62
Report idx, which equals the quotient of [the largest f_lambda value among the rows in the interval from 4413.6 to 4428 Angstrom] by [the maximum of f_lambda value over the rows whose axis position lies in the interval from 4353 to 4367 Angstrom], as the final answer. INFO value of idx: 1.01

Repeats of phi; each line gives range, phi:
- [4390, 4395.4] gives 100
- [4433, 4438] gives 100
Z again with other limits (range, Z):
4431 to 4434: 4.60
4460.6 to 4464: 4.61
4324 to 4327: 4.55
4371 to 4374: 4.63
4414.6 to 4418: 4.65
